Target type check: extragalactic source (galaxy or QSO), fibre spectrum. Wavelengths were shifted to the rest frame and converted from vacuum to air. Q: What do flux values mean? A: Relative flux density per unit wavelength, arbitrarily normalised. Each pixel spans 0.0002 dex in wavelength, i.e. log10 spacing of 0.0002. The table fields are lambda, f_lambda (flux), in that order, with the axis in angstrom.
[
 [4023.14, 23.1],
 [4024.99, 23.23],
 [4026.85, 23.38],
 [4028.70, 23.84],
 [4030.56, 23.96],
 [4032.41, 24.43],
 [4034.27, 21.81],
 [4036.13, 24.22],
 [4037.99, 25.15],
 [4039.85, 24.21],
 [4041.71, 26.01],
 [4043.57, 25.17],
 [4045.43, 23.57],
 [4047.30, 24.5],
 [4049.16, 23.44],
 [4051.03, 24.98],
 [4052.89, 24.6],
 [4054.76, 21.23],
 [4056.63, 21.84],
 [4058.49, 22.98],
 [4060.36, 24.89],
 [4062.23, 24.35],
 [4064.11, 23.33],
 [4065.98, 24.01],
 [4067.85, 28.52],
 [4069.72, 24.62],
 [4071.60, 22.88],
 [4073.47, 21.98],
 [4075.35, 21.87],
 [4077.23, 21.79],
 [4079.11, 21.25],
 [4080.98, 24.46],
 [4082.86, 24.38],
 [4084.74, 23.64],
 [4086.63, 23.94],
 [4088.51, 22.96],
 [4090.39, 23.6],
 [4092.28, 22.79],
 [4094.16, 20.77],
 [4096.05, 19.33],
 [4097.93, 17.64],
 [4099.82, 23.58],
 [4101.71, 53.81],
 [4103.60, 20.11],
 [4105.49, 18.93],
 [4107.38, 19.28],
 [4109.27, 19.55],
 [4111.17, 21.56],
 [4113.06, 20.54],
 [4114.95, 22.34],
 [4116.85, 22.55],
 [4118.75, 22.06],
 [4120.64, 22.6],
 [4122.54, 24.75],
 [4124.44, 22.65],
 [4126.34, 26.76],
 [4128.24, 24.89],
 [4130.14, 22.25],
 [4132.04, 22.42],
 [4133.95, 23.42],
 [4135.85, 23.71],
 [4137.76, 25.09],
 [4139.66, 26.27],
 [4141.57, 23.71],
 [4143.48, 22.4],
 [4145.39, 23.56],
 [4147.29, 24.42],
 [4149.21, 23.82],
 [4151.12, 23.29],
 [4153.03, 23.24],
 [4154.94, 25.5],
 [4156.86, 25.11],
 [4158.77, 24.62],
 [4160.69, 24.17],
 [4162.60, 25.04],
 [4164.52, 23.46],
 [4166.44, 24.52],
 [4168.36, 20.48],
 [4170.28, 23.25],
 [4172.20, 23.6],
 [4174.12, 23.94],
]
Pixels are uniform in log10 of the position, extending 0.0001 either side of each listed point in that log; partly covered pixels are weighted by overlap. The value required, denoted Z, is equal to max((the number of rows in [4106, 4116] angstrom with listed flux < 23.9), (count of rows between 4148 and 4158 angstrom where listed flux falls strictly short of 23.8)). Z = 5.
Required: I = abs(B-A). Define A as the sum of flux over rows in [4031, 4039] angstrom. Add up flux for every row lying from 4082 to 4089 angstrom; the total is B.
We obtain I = 1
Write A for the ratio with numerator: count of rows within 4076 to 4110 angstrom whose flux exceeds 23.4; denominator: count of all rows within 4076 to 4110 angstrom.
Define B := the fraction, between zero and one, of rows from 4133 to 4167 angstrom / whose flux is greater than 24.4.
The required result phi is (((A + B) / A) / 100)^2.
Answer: 0.0005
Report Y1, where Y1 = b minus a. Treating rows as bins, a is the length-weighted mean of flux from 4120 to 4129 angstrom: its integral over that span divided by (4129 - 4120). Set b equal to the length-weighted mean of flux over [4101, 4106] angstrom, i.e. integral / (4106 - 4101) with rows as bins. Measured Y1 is 6.5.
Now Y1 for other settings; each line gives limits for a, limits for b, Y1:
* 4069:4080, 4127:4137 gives 1.1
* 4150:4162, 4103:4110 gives -4.9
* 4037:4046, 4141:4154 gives -1.4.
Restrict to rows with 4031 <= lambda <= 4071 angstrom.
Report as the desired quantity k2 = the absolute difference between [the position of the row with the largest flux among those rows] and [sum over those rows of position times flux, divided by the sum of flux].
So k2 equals 16.7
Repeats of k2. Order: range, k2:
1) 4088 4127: 5.7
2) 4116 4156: 9.7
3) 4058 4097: 9.0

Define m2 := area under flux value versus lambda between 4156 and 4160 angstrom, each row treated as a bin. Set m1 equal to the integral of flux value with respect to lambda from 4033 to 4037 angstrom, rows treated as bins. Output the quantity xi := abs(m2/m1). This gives 1.07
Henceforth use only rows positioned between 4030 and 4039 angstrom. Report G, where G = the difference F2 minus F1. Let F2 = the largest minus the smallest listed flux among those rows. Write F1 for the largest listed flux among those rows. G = -21.8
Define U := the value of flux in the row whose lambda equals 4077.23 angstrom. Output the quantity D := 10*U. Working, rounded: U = 21.79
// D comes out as 218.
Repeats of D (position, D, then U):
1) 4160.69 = 242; 24.17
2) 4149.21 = 238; 23.82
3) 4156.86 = 251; 25.11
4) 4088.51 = 230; 22.96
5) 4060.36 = 249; 24.89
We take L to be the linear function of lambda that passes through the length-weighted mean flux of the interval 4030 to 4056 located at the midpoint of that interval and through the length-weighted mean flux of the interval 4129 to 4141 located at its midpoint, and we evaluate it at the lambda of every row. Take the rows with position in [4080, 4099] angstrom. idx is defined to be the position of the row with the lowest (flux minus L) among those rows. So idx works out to 4097.93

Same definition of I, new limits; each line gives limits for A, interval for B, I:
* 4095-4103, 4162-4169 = 21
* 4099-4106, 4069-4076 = 25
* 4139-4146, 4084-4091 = 2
